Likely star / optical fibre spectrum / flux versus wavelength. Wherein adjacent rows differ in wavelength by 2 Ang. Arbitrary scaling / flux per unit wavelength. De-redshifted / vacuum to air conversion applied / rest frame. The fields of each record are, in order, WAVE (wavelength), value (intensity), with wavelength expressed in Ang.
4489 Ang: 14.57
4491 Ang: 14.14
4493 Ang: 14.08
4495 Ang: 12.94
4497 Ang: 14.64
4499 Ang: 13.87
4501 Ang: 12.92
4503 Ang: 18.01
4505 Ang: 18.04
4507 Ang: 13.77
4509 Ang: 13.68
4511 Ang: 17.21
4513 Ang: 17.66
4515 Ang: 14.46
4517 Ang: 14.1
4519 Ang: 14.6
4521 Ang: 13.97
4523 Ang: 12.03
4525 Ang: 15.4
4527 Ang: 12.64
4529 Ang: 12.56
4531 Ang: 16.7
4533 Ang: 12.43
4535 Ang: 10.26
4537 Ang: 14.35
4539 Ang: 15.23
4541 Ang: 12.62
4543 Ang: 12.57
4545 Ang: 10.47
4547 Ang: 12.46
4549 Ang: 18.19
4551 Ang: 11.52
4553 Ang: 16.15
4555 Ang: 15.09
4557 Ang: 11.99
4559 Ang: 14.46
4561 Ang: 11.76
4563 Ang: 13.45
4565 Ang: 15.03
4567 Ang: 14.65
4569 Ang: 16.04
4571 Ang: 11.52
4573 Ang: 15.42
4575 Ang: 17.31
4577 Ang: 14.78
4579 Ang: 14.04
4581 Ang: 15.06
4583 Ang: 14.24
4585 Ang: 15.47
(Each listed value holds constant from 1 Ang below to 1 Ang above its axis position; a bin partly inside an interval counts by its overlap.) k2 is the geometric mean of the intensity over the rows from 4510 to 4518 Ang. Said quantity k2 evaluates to 15.8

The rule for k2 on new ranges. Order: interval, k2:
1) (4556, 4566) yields 13.3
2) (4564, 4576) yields 14.9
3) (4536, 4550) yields 13.5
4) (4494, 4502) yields 13.6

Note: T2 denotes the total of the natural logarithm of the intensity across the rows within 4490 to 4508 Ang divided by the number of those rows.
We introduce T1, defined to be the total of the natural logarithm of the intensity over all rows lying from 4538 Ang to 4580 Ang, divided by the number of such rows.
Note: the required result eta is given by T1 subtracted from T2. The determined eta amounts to 0.050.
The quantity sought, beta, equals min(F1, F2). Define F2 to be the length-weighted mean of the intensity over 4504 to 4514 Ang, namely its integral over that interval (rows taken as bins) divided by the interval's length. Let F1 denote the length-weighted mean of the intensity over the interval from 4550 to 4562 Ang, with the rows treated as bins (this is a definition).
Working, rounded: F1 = 13.5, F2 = 16.1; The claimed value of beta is 13.5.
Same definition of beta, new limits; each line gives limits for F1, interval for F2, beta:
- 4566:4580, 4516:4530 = 13.6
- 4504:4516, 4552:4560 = 14.4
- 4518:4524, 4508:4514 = 13.5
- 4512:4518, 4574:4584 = 15.1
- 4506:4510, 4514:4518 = 13.7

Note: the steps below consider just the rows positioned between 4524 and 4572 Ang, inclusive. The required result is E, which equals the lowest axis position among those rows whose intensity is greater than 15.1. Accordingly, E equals 4525 Ang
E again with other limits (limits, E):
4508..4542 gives 4511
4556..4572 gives 4569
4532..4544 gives 4539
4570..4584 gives 4573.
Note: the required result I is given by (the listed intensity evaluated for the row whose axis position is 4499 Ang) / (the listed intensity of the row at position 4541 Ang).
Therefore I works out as 1.1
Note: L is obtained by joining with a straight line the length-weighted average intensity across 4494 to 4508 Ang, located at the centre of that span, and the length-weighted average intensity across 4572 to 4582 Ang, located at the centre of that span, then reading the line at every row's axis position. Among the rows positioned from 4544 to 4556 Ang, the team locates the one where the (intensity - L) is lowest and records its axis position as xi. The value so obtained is 4545 Ang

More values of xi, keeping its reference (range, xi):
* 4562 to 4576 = 4571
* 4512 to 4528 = 4523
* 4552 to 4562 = 4561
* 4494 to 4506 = 4501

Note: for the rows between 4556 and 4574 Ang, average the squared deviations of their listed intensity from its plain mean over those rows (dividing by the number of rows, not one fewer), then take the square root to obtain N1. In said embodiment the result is 1.6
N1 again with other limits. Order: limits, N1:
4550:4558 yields 2.0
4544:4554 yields 2.9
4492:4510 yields 1.9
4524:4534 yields 1.8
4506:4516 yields 1.7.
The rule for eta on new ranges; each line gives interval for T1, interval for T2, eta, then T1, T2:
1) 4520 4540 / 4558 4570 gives 0.053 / 2.60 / 2.65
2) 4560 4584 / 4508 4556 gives -0.035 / 2.66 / 2.63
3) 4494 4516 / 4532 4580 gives -0.098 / 2.71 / 2.62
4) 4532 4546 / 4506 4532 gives 0.147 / 2.52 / 2.67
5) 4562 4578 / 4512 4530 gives -0.043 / 2.69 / 2.64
